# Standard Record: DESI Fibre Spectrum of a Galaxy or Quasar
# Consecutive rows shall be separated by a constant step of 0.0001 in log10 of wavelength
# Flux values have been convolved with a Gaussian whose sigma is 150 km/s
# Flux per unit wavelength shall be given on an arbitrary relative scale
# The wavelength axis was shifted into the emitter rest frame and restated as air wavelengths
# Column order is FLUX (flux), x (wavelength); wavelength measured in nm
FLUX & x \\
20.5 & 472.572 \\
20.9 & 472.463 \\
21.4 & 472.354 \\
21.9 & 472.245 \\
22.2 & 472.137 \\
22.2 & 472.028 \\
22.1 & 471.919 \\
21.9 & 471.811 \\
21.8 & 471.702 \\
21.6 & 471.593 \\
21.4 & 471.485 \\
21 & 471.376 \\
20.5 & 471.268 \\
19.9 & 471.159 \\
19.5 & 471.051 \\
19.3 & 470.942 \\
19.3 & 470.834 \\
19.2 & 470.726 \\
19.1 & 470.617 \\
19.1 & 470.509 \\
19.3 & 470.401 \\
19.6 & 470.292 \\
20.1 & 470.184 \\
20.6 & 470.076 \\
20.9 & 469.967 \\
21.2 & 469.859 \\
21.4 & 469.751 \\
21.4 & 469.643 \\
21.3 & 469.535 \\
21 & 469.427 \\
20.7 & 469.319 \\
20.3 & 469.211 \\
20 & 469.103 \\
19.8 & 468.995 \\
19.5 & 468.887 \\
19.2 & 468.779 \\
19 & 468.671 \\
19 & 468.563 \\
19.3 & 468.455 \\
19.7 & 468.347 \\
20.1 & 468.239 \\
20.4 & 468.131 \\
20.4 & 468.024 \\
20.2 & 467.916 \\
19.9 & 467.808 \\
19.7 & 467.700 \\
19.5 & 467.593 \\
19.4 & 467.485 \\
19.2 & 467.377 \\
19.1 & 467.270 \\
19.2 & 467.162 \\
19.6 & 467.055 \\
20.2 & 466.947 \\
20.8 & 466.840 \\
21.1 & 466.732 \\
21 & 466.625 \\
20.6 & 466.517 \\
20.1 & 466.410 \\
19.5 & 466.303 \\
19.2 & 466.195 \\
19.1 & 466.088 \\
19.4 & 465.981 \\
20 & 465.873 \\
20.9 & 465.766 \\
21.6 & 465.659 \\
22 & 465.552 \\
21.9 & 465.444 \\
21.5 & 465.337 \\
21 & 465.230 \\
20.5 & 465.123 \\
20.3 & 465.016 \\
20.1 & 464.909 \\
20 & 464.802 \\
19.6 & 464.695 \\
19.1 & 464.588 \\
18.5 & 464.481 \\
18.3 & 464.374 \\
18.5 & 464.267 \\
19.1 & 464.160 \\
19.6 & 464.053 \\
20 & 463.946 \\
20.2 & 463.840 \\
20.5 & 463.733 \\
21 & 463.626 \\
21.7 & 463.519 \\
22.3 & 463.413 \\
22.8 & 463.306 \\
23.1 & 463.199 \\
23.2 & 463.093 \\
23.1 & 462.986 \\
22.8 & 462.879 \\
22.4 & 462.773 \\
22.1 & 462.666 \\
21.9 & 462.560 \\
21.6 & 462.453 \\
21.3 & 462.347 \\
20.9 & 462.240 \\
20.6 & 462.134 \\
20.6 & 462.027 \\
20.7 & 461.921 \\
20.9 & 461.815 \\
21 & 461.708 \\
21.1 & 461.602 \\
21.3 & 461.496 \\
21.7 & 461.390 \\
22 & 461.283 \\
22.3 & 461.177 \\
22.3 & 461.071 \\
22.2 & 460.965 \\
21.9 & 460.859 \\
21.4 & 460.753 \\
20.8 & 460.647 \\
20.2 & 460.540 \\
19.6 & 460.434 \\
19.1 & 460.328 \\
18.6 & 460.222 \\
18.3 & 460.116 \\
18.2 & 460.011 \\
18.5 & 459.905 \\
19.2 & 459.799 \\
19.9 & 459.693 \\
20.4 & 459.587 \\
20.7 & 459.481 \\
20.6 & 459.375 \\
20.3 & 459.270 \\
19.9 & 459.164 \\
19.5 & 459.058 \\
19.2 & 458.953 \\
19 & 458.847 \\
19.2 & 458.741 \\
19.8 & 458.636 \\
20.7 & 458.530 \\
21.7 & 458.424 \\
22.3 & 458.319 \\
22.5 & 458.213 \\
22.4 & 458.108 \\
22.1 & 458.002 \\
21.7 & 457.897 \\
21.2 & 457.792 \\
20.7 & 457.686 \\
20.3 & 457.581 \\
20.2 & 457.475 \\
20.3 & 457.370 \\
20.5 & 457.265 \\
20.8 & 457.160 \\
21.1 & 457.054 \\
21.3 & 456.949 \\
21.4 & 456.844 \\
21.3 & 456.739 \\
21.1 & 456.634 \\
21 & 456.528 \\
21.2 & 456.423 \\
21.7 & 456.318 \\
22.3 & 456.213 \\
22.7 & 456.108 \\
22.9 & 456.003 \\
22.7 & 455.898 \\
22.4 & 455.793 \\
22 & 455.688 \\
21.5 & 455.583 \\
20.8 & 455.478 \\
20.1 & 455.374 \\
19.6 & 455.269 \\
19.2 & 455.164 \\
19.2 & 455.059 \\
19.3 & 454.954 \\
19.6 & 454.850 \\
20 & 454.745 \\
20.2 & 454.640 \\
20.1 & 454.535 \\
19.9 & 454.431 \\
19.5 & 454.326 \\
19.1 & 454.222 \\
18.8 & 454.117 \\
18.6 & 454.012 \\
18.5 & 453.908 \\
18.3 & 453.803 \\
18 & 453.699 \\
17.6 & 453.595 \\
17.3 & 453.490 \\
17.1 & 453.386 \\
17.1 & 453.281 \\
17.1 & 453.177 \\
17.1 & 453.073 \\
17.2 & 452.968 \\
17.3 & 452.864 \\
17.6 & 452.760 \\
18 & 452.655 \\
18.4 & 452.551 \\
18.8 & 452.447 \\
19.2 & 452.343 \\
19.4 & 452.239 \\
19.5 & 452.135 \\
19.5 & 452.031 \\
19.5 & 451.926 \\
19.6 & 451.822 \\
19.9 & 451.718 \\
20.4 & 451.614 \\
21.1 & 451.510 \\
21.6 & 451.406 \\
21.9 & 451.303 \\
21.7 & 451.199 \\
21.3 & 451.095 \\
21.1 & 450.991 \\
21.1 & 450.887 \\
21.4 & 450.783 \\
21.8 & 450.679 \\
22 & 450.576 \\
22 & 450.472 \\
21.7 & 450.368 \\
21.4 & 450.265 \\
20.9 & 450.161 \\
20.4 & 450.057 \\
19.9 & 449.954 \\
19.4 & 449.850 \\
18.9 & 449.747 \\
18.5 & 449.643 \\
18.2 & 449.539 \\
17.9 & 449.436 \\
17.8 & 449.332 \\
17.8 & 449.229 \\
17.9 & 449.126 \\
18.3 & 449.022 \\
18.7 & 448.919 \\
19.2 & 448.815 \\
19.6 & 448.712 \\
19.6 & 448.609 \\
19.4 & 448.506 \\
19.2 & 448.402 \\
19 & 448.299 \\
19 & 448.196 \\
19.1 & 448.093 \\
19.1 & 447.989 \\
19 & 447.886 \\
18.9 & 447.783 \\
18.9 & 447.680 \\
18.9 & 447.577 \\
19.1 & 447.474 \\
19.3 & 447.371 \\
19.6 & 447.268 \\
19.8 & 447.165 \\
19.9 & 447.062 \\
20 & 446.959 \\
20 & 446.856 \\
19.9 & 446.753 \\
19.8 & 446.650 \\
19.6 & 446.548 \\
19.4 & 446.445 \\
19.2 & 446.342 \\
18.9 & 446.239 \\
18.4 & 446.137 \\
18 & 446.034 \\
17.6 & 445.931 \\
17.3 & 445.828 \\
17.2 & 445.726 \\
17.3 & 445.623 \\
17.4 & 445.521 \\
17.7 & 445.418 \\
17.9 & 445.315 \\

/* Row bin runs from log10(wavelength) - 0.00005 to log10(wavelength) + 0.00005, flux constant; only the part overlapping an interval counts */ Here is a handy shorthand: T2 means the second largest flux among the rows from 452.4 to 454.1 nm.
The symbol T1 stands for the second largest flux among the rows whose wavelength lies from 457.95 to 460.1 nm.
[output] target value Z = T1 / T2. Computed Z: 1.20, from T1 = 22.4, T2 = 18.6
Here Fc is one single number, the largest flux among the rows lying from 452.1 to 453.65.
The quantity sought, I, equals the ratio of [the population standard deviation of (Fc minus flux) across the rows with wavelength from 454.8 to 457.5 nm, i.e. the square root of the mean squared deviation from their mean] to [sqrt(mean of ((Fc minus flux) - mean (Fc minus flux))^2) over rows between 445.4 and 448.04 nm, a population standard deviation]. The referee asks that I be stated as 1.2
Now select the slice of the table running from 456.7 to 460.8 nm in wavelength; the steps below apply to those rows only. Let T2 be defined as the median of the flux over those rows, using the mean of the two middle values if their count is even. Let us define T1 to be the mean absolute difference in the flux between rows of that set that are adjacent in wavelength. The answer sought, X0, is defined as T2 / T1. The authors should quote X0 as 53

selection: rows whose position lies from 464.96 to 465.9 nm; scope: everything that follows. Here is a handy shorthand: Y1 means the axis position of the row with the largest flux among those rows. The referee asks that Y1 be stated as 465.552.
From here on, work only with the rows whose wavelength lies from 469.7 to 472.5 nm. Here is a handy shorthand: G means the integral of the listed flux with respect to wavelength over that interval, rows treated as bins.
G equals 57.9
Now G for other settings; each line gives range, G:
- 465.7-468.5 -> 55.8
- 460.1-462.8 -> 56.8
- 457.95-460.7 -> 55.3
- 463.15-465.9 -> 56.5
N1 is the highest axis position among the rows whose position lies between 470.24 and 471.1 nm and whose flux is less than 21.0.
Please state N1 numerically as 471.051 nm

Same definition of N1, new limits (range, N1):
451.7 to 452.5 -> 452.447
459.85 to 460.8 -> 460.647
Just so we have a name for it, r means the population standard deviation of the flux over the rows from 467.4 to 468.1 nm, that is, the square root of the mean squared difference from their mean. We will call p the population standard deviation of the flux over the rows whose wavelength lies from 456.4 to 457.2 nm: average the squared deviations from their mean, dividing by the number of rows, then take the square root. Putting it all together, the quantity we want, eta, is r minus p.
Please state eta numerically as 0.18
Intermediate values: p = 0.18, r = 0.36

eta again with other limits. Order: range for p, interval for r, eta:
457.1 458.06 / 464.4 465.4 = 0.24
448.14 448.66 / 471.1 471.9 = 0.45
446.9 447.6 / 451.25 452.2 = 0.52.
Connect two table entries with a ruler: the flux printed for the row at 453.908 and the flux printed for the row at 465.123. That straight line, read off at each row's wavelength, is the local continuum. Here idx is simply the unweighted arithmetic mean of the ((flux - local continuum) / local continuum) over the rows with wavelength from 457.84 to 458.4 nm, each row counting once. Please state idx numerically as 0.15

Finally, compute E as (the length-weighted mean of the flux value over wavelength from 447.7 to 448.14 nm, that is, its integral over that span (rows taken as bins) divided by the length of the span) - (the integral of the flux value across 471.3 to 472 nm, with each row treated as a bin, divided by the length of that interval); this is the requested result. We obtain -2.6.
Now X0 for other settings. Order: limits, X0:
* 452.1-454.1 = 83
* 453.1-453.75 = 96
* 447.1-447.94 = 133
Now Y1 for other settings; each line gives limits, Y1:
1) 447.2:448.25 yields 447.268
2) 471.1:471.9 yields 471.811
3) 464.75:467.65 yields 465.552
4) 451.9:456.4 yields 456.003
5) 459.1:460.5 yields 459.481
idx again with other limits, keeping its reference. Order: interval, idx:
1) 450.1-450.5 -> 0.20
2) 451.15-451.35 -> 0.21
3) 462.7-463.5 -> 0.13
